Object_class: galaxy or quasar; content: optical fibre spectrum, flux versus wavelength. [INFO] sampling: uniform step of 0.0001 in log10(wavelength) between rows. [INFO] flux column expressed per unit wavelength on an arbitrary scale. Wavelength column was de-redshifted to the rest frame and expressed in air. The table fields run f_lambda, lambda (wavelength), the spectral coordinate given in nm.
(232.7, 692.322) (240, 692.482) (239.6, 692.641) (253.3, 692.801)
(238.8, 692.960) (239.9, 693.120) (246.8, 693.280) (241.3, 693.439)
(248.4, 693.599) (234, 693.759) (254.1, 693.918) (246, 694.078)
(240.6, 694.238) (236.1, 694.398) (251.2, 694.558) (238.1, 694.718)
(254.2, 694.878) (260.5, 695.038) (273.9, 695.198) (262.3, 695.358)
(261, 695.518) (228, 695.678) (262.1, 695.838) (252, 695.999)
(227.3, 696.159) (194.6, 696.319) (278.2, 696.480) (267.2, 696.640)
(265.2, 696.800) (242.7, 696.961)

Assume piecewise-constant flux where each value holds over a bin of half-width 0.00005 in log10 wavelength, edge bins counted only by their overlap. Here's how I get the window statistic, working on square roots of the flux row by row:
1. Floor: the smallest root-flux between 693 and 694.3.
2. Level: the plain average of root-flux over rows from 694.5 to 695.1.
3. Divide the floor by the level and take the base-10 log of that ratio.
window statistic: -0.015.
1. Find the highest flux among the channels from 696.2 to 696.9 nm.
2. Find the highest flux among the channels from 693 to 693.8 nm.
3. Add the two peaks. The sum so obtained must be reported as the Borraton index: 527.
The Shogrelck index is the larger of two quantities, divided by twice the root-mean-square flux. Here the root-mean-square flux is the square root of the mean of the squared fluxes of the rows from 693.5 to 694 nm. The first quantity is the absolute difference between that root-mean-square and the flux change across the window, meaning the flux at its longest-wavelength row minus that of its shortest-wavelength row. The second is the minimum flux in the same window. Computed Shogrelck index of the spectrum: 0.49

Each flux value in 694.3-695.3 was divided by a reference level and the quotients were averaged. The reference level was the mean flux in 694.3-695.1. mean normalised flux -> 1.02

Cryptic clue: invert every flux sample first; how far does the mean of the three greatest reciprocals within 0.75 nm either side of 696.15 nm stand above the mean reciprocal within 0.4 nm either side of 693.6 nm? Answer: 0.0006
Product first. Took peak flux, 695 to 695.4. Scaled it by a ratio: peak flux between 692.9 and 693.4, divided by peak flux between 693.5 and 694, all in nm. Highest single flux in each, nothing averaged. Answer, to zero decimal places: 266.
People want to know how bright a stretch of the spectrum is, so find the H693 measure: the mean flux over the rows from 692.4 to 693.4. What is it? 243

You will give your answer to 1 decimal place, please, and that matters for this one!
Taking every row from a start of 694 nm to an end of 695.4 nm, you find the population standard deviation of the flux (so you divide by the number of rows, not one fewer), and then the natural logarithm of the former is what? 2.5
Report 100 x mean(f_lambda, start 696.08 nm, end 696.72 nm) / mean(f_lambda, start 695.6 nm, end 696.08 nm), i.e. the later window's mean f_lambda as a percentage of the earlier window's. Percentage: 98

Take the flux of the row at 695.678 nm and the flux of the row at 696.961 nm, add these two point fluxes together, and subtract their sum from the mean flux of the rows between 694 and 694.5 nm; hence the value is -230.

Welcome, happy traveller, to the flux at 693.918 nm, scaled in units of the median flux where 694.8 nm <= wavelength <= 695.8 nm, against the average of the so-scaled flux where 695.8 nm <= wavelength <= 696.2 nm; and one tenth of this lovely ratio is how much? 0.103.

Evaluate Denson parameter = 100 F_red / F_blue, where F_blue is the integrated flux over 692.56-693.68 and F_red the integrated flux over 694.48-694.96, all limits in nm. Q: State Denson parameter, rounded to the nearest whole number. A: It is 44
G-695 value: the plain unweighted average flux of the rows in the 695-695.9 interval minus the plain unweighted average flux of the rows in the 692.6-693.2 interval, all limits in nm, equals 15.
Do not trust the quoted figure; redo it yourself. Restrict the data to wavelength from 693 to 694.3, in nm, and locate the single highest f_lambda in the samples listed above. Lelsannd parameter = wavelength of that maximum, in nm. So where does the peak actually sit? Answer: 693.918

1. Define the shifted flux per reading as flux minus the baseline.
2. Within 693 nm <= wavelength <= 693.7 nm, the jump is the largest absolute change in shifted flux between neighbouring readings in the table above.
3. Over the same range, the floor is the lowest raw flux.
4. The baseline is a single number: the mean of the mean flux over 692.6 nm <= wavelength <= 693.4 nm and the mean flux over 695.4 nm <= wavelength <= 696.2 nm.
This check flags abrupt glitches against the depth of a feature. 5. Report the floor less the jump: 233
